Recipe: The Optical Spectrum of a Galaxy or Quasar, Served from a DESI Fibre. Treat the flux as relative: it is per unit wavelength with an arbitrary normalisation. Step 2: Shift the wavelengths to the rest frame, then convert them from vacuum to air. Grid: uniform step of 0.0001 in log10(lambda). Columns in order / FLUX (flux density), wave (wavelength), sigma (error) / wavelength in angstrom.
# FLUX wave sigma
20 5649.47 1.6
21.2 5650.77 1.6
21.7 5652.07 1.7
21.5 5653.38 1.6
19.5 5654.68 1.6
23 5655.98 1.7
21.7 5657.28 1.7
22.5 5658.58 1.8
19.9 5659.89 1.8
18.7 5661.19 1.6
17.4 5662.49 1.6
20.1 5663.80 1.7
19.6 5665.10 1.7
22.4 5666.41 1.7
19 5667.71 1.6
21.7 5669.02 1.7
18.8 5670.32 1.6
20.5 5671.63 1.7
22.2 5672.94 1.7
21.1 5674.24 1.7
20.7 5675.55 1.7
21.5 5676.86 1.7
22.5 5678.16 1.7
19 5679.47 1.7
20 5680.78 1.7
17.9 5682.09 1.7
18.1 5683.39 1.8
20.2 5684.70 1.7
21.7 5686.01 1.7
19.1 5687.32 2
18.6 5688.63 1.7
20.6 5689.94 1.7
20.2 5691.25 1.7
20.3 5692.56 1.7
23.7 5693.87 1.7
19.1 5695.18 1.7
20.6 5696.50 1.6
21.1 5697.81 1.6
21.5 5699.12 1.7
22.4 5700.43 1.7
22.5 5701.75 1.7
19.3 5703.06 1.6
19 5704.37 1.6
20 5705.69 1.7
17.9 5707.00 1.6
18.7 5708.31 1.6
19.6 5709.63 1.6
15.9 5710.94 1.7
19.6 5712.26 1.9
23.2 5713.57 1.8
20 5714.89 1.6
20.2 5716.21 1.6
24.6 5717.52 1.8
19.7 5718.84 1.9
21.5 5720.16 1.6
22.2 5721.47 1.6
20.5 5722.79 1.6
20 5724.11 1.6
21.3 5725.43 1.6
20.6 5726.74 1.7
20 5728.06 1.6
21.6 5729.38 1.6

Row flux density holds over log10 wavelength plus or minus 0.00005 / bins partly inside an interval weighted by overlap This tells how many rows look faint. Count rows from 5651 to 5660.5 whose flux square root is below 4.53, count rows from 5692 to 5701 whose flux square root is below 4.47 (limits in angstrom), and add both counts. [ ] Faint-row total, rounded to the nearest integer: 3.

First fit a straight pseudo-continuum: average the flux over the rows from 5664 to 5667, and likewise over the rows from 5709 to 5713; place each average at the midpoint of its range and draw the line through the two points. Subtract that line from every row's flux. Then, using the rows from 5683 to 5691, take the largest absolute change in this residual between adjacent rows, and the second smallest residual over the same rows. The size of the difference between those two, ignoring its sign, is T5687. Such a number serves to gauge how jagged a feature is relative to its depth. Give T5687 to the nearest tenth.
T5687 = 3.6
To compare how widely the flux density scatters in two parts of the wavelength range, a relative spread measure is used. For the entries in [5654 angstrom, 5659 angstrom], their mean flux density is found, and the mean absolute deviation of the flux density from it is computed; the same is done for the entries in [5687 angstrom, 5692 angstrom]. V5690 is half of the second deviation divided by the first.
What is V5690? 0.4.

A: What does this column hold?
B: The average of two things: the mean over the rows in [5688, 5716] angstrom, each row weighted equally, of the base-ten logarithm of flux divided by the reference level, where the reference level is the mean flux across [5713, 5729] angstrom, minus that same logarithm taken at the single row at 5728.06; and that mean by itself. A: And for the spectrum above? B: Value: -0.010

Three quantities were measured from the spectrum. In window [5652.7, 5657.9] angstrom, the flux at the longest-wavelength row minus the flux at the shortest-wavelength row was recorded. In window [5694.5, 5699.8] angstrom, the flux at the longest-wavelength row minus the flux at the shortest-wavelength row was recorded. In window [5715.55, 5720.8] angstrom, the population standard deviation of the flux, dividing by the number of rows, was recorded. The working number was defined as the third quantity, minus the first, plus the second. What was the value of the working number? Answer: 4.1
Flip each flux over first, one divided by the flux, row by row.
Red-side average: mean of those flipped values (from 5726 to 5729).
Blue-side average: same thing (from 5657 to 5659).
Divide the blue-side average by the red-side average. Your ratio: 0.92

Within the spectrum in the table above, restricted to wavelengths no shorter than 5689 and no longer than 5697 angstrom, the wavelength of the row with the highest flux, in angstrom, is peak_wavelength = 5693.87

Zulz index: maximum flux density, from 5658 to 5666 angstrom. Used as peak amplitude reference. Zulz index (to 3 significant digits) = 22.5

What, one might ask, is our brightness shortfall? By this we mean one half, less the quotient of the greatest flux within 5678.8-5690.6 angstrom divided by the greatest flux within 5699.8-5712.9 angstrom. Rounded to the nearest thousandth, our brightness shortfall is -0.464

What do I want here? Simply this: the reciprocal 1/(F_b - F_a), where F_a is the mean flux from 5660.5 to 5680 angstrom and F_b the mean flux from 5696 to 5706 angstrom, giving 2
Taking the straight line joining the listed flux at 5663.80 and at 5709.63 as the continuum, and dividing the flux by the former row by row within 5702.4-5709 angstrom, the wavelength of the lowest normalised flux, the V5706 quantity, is 5707.00 angstrom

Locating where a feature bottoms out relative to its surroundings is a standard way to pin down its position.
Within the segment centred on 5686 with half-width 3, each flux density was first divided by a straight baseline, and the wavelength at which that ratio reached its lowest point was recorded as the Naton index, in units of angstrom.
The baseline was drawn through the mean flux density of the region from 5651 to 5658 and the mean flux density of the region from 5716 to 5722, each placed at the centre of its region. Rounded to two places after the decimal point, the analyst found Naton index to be 5683.39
